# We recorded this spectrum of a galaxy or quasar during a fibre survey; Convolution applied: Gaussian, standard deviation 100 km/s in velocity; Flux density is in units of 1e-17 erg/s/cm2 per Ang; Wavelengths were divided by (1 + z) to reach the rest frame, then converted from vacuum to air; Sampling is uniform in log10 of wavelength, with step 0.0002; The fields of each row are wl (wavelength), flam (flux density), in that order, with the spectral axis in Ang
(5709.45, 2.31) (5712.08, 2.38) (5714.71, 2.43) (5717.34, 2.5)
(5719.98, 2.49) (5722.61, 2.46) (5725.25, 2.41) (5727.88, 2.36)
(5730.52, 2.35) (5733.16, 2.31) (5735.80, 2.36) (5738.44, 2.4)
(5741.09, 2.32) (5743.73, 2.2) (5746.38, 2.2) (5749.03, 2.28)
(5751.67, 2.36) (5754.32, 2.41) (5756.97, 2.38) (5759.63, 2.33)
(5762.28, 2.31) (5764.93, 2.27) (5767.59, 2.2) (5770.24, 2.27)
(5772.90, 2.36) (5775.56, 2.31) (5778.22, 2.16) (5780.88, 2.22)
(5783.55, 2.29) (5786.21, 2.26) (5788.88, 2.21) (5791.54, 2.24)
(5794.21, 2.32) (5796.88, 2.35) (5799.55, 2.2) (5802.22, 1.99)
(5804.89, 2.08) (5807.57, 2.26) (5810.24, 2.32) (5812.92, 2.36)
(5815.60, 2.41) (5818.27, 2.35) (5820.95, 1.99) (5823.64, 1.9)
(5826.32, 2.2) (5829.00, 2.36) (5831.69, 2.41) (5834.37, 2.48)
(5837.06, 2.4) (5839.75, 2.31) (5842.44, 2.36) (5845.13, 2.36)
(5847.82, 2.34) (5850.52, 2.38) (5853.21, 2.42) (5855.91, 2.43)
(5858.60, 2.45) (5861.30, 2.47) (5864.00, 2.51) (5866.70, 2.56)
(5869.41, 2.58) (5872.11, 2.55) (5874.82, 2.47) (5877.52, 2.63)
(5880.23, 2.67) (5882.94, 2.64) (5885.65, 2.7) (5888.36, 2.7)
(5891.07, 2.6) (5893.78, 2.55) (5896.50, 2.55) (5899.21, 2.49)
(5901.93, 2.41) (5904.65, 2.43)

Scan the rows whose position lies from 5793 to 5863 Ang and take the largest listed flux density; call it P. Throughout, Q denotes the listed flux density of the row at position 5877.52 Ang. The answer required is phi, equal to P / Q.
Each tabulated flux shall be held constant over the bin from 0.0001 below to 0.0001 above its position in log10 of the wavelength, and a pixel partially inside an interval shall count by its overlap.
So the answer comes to 0.94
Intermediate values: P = 2.48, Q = 2.63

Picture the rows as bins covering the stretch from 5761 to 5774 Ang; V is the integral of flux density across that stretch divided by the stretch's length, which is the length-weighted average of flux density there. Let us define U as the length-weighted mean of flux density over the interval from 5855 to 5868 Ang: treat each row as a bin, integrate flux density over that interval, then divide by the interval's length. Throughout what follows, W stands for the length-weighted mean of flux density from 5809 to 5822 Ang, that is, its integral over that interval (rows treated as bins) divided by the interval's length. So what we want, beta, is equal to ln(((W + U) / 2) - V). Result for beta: -2.22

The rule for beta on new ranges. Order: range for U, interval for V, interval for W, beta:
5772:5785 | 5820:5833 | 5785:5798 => -2.37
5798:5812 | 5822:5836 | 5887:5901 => -2.21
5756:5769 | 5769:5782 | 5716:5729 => -2.24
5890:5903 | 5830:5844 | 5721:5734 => -2.78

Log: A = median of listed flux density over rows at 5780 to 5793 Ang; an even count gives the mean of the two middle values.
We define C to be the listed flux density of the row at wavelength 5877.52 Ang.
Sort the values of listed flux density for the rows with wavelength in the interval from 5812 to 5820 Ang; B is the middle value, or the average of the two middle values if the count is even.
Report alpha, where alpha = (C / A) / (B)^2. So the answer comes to 0.211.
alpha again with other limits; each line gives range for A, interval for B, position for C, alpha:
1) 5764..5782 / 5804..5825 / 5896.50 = 0.214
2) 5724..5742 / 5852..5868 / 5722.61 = 0.172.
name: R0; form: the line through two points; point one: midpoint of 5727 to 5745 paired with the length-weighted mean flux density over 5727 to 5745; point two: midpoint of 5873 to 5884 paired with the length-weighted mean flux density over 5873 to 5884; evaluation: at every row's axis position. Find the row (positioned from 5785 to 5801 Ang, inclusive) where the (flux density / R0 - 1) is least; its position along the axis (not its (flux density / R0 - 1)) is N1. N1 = 5799.55 Ang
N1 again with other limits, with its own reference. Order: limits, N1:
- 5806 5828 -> 5823.64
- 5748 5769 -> 5767.59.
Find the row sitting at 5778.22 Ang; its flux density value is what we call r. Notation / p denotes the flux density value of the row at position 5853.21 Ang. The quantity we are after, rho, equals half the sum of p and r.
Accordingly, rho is 2.29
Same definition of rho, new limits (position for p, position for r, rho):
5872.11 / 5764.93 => 2.41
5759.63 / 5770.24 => 2.30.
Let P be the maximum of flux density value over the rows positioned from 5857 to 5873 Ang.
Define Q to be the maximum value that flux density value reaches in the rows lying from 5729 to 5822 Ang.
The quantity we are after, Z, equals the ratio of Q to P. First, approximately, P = 2.58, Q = 2.41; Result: 0.93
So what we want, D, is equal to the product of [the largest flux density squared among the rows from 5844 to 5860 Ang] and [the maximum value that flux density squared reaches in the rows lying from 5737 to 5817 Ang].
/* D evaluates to 35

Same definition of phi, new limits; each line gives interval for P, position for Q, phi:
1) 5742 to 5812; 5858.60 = 0.98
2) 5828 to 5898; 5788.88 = 1.22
